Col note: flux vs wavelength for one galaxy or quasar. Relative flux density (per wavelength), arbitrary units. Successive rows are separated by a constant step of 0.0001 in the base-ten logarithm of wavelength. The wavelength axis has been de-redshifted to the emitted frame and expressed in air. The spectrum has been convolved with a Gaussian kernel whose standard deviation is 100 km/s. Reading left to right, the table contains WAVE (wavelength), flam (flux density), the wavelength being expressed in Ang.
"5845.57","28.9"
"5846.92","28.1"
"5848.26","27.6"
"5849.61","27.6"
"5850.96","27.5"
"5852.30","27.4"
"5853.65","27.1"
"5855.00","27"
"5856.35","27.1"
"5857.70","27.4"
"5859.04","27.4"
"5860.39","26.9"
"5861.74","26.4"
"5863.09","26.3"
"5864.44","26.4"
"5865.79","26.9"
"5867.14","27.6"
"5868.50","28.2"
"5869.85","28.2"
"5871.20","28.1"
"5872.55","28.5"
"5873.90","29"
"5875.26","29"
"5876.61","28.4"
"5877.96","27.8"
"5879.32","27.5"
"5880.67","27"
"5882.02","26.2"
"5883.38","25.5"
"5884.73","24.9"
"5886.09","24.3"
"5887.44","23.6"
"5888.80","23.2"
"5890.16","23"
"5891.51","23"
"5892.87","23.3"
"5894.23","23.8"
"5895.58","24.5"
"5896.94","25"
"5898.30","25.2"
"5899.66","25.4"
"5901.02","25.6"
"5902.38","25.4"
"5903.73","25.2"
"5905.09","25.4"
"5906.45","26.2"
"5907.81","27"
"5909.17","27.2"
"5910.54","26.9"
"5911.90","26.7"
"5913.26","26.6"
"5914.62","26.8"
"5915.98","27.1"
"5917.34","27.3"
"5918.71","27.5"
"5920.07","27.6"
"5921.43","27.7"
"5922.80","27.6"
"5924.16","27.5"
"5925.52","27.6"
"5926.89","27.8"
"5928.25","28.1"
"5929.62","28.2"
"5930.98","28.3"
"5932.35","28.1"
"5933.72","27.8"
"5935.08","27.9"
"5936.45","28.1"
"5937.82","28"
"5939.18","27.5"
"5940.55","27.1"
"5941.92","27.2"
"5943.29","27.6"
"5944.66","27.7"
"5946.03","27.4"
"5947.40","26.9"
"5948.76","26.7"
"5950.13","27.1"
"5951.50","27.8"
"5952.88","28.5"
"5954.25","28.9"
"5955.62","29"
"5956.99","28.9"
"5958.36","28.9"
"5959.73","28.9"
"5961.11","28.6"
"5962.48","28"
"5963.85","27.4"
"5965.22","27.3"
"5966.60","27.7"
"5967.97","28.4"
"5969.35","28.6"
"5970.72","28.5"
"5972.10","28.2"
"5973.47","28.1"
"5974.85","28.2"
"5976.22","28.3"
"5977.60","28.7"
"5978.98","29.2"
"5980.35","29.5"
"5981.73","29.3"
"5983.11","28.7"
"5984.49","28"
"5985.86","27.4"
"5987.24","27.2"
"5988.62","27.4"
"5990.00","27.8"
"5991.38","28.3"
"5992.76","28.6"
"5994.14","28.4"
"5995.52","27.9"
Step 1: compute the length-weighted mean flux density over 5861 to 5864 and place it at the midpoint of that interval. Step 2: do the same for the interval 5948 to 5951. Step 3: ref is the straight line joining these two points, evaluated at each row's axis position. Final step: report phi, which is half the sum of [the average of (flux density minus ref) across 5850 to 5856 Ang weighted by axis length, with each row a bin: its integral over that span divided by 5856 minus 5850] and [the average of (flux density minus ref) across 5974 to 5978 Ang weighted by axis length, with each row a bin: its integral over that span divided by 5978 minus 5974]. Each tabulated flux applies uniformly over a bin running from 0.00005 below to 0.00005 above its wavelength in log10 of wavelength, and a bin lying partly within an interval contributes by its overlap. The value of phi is 1.0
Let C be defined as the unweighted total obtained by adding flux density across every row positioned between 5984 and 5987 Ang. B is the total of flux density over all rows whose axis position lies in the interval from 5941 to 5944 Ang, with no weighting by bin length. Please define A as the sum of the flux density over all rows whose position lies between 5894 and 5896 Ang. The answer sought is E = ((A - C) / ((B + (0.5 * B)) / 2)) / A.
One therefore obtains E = -0.0036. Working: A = 48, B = 54.8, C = 55.4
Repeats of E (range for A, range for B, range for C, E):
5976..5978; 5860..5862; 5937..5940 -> 0.0007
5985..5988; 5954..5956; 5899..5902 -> 0.0015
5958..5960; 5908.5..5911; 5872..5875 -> 0.0001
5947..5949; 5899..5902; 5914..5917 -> -0.0001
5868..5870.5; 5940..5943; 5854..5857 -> 0.0010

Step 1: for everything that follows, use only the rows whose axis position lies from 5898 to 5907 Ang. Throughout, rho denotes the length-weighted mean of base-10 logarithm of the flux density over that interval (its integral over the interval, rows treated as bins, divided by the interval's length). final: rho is 1.41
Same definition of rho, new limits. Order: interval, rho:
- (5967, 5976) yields 1.45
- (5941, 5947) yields 1.44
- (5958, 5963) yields 1.46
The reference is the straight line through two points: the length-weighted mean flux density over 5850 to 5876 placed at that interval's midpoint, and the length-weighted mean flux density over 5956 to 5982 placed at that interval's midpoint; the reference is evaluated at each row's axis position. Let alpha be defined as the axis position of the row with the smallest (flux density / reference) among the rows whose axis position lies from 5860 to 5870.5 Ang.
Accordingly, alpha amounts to 5863.09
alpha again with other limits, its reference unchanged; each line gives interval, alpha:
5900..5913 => 5903.73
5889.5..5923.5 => 5891.51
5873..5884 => 5883.38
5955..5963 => 5962.48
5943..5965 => 5948.76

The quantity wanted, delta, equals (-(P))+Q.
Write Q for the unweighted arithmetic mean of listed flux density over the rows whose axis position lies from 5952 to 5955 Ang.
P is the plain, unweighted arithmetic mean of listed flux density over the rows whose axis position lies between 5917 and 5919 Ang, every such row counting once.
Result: 1.3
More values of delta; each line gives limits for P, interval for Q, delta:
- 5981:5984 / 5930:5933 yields -0.8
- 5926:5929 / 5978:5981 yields 1.4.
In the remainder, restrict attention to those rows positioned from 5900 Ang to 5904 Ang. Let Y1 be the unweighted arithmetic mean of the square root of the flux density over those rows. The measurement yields 5.04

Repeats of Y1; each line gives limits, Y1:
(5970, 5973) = 5.32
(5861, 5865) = 5.13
